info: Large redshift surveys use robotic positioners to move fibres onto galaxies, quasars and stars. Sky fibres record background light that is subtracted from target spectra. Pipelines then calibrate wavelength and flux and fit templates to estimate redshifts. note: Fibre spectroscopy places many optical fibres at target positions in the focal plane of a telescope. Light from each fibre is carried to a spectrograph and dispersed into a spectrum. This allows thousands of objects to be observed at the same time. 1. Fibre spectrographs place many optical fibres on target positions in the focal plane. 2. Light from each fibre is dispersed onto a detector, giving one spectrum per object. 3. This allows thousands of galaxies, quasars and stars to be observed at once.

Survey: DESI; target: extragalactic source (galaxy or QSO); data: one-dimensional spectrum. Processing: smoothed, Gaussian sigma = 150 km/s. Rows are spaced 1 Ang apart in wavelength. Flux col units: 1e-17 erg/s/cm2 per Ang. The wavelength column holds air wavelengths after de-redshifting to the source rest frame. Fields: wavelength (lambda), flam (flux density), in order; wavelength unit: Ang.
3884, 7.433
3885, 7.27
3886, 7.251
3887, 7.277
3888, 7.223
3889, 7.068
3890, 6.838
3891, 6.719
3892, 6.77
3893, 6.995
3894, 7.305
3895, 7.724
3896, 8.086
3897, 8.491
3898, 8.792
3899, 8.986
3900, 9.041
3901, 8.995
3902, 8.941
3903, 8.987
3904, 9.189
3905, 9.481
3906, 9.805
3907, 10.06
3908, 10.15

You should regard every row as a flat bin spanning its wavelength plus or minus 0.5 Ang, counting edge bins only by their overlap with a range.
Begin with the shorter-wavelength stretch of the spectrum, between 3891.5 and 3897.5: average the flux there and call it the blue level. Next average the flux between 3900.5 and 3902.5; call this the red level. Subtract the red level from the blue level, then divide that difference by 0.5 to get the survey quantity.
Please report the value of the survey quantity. -2.8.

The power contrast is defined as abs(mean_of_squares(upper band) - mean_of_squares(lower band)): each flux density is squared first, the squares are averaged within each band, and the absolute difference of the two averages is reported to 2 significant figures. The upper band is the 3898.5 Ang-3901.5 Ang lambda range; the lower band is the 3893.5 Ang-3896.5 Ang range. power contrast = 22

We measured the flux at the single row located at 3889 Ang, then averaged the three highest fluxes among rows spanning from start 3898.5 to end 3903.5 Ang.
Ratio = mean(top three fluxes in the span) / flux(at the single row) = 1.27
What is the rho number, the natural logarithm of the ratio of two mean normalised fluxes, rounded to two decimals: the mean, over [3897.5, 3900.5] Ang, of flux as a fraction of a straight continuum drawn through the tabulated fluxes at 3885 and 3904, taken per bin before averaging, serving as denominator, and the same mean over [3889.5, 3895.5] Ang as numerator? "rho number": -0.16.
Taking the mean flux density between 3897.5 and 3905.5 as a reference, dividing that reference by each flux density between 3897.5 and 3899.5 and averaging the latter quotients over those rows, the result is 1.02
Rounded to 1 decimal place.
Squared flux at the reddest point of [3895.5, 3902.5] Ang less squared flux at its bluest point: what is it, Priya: 14.6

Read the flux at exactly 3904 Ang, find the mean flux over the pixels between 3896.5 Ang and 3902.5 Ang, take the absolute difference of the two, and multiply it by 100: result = 31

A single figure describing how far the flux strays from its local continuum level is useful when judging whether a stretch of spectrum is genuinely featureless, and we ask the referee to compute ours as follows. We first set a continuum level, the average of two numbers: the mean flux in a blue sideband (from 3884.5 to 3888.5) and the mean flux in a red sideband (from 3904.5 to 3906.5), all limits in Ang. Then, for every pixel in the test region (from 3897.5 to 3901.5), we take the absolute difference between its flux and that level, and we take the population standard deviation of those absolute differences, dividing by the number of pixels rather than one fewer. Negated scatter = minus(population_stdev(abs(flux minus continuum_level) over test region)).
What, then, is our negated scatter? -0.10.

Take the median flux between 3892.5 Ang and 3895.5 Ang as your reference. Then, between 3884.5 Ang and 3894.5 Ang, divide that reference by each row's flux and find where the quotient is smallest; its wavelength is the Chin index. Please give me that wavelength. 3894 Ang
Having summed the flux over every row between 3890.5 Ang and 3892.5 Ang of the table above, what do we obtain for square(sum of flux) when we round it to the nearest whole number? 182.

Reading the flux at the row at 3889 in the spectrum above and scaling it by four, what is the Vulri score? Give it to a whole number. 28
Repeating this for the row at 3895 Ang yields 31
